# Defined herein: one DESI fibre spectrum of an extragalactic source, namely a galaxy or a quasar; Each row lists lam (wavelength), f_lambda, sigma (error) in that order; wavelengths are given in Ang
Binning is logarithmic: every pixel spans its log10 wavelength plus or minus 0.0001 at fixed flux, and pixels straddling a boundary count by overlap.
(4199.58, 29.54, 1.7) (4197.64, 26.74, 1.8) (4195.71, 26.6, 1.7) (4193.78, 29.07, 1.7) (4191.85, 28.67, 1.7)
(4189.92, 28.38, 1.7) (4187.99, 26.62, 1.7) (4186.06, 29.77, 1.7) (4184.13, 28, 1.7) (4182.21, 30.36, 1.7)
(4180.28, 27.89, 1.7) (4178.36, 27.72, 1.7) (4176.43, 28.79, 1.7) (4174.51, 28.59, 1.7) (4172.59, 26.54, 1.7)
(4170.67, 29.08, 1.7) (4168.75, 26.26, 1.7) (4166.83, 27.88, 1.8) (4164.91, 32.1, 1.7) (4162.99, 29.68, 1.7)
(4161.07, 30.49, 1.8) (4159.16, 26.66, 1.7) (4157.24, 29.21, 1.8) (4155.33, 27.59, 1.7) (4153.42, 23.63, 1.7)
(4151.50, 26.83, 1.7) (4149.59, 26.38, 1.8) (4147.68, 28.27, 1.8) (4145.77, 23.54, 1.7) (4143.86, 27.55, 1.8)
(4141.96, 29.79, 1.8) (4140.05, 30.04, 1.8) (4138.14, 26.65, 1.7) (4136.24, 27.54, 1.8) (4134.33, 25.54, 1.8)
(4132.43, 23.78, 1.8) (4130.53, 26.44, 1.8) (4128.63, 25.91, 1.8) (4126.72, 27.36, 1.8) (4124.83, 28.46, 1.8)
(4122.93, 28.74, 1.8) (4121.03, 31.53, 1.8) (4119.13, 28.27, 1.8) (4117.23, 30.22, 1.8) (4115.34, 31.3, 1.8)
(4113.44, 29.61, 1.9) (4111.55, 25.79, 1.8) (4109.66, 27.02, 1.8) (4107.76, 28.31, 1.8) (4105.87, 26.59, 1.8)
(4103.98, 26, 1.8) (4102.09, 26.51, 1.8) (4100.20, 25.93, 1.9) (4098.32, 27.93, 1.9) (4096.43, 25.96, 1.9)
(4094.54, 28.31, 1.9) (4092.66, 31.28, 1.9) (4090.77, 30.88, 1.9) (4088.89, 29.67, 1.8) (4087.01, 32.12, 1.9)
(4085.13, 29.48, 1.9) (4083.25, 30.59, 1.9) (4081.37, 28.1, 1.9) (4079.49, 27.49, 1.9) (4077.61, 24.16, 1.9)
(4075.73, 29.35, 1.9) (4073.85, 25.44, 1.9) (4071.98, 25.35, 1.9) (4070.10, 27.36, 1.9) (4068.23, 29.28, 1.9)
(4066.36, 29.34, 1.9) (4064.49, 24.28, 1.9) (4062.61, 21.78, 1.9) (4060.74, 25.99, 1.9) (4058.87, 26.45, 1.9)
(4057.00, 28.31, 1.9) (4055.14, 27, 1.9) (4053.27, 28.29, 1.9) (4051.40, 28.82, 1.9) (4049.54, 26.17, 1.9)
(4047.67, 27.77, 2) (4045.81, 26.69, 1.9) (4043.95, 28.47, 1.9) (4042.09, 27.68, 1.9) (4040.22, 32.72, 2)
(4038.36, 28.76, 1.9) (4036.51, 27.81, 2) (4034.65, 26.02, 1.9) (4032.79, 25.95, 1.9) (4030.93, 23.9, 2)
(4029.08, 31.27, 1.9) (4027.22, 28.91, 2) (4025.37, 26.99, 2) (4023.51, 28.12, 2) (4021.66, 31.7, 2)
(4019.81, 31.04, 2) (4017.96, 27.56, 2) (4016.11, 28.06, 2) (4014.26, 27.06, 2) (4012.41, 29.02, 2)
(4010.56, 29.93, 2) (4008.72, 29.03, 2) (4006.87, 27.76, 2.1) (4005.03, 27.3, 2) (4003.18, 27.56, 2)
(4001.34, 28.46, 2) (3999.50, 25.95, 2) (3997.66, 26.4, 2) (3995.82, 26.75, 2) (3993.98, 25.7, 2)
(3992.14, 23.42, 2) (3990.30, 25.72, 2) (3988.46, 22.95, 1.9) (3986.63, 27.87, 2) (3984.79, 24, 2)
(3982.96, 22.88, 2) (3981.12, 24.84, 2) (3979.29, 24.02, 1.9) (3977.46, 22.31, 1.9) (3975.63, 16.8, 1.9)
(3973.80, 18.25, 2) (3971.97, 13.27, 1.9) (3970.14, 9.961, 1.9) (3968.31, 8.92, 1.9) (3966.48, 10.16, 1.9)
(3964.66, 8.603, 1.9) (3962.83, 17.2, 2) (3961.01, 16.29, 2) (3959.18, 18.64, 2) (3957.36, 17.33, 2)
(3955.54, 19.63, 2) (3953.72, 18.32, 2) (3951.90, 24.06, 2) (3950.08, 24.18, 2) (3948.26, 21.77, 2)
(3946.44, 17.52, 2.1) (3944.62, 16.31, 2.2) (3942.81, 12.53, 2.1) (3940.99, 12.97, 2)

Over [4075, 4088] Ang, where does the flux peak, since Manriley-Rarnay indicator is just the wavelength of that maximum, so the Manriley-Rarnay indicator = 4087.01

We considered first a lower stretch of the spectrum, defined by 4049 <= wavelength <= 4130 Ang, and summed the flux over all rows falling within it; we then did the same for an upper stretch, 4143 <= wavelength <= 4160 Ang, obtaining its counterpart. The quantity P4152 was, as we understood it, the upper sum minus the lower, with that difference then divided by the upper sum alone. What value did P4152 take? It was -4.0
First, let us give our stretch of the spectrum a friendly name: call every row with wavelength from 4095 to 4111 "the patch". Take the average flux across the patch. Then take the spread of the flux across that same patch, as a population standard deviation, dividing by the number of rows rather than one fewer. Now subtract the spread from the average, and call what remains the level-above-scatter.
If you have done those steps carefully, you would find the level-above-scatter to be 25.9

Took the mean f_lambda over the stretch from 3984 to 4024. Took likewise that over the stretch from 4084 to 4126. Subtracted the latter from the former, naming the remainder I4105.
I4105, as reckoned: -1.3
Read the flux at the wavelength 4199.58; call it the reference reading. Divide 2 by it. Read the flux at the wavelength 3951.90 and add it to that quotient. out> 24.1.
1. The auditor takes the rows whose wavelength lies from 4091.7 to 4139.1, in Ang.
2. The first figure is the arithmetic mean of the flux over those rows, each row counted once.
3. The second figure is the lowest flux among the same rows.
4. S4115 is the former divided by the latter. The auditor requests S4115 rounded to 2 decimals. 1.16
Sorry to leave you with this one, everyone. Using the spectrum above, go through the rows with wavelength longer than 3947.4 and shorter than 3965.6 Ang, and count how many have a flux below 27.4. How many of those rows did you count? 10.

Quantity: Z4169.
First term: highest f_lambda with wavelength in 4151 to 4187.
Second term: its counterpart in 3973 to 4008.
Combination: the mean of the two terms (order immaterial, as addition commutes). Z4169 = 30.3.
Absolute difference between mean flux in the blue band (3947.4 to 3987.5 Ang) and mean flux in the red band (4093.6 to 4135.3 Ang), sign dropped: 8.9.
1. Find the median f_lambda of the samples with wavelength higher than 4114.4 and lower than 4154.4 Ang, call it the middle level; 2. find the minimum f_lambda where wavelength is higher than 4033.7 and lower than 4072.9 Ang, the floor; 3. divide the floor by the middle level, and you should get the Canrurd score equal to 0.791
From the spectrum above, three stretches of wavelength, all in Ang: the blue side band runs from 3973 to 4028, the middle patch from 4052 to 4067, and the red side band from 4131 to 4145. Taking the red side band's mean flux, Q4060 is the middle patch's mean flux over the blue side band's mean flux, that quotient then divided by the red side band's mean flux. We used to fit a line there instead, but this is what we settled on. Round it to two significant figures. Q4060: 0.037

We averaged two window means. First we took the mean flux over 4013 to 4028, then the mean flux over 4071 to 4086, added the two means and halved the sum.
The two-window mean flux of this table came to 28.1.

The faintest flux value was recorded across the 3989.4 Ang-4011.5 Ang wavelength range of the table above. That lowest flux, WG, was 23.42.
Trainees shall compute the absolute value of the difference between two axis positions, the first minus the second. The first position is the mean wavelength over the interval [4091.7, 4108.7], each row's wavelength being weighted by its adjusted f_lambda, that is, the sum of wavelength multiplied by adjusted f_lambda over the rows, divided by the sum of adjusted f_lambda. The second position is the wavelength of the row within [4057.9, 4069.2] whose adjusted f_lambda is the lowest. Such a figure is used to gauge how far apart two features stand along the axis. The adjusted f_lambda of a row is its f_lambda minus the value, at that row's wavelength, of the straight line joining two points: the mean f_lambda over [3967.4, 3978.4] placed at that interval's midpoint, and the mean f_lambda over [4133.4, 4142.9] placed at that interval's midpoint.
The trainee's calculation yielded 35.3 Ang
